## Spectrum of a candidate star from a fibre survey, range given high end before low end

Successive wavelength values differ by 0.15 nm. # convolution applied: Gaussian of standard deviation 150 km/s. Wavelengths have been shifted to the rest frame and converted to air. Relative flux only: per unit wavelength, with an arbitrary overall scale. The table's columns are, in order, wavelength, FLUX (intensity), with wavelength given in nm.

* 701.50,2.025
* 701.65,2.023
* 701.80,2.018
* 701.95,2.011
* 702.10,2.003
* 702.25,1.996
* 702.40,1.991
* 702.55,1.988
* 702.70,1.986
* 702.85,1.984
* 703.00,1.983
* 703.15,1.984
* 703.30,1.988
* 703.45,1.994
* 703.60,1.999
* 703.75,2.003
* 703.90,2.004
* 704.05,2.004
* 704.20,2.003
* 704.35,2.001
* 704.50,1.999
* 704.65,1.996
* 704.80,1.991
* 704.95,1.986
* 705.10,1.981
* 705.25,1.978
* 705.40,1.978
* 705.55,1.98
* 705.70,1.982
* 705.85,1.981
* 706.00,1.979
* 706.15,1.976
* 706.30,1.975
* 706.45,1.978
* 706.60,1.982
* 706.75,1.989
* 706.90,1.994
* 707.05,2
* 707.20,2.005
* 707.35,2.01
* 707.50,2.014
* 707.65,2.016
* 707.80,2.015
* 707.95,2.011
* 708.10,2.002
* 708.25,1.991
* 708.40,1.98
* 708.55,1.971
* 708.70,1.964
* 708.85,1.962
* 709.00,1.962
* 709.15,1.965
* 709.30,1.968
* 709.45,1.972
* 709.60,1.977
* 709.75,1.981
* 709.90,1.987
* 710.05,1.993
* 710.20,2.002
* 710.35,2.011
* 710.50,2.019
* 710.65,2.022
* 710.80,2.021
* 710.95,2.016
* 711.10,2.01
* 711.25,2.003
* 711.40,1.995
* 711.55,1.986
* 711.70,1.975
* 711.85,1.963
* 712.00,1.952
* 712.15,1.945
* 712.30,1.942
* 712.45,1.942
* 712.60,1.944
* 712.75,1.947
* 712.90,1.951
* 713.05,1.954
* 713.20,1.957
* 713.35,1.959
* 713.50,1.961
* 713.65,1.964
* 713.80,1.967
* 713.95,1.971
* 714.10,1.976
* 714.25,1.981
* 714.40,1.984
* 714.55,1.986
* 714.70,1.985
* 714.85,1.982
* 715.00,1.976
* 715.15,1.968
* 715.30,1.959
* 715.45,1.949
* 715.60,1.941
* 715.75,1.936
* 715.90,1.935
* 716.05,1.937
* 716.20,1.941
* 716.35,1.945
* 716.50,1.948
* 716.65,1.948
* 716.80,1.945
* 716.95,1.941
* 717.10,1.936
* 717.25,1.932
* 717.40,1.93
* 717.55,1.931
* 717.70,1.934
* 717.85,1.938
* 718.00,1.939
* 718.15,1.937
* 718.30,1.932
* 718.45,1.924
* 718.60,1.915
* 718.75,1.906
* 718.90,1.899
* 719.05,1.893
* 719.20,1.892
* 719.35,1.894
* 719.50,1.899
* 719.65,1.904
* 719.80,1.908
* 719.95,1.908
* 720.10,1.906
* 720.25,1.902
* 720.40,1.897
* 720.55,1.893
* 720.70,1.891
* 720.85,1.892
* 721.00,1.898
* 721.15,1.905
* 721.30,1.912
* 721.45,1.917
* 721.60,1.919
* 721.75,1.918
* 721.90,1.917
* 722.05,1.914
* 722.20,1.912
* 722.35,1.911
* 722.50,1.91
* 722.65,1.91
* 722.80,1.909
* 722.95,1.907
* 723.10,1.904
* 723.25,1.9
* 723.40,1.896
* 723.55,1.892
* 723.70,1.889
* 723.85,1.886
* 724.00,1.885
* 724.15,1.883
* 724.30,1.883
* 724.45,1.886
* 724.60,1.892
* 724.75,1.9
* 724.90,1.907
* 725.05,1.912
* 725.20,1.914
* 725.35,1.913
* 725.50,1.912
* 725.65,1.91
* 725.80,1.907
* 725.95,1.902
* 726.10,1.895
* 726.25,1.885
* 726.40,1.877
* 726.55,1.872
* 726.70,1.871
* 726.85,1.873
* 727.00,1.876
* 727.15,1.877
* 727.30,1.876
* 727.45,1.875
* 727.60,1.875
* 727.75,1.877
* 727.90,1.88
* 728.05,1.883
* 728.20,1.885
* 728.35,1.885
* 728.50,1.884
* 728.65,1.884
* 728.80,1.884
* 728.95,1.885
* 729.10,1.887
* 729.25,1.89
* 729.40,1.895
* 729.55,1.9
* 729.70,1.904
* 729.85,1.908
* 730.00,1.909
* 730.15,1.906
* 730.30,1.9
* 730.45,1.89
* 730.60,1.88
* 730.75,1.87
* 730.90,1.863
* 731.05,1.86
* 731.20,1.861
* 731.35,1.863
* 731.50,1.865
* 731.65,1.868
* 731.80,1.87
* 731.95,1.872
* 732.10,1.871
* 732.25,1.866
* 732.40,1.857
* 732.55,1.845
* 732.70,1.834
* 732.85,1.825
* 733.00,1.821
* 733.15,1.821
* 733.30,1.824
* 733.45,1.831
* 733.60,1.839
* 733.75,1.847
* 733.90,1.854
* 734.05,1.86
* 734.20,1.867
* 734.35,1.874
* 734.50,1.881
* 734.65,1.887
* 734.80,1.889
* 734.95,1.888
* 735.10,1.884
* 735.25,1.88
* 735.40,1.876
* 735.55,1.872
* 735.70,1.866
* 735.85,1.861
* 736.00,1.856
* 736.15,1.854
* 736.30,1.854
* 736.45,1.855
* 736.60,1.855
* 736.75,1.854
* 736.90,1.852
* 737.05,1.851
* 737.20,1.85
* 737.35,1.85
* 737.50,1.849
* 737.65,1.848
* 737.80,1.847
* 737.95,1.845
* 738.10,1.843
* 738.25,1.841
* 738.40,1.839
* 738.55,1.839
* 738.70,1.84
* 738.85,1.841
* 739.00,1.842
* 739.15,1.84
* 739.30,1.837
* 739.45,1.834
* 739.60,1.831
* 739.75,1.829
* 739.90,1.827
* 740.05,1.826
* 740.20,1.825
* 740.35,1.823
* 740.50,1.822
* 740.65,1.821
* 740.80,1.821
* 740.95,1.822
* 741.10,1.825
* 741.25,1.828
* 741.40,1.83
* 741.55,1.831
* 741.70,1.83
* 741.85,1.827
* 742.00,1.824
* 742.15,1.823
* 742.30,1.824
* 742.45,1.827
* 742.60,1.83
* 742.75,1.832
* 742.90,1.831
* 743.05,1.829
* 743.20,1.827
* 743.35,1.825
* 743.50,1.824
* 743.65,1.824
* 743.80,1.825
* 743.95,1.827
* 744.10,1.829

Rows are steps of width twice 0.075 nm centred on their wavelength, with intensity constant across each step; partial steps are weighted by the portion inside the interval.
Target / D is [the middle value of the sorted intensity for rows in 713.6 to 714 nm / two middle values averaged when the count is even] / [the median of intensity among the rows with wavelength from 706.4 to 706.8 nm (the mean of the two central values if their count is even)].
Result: 0.99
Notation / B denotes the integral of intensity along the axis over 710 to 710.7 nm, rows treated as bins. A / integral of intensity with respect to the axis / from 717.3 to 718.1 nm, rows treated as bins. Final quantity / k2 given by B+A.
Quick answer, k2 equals 2.95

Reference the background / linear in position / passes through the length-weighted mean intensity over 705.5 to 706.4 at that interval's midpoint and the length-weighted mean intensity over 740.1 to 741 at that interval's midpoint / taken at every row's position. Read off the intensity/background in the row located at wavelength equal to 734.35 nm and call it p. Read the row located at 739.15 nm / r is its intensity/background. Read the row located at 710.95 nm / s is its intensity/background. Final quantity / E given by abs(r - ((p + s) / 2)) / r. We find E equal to 0.015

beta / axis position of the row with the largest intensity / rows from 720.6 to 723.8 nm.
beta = 721.60 nm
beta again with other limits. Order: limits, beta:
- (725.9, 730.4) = 730.00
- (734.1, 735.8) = 734.80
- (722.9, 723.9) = 722.95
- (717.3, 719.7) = 718.00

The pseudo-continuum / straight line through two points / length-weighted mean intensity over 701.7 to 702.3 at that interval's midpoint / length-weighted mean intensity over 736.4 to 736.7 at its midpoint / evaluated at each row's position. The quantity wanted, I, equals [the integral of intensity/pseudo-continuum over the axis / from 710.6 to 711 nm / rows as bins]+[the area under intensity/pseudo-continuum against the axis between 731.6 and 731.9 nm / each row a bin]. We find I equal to 0.7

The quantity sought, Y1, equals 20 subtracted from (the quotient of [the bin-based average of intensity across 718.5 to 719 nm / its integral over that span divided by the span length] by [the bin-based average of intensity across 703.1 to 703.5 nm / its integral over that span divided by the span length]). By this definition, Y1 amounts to -19.0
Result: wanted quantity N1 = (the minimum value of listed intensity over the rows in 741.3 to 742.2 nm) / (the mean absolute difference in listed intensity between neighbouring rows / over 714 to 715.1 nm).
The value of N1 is 547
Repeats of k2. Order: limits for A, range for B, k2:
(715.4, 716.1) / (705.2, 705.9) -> 2.74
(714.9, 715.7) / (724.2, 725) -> 3.08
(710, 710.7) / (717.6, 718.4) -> 2.96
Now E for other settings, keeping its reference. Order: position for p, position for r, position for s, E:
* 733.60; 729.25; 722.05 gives 0.011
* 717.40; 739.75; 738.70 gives 0.002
